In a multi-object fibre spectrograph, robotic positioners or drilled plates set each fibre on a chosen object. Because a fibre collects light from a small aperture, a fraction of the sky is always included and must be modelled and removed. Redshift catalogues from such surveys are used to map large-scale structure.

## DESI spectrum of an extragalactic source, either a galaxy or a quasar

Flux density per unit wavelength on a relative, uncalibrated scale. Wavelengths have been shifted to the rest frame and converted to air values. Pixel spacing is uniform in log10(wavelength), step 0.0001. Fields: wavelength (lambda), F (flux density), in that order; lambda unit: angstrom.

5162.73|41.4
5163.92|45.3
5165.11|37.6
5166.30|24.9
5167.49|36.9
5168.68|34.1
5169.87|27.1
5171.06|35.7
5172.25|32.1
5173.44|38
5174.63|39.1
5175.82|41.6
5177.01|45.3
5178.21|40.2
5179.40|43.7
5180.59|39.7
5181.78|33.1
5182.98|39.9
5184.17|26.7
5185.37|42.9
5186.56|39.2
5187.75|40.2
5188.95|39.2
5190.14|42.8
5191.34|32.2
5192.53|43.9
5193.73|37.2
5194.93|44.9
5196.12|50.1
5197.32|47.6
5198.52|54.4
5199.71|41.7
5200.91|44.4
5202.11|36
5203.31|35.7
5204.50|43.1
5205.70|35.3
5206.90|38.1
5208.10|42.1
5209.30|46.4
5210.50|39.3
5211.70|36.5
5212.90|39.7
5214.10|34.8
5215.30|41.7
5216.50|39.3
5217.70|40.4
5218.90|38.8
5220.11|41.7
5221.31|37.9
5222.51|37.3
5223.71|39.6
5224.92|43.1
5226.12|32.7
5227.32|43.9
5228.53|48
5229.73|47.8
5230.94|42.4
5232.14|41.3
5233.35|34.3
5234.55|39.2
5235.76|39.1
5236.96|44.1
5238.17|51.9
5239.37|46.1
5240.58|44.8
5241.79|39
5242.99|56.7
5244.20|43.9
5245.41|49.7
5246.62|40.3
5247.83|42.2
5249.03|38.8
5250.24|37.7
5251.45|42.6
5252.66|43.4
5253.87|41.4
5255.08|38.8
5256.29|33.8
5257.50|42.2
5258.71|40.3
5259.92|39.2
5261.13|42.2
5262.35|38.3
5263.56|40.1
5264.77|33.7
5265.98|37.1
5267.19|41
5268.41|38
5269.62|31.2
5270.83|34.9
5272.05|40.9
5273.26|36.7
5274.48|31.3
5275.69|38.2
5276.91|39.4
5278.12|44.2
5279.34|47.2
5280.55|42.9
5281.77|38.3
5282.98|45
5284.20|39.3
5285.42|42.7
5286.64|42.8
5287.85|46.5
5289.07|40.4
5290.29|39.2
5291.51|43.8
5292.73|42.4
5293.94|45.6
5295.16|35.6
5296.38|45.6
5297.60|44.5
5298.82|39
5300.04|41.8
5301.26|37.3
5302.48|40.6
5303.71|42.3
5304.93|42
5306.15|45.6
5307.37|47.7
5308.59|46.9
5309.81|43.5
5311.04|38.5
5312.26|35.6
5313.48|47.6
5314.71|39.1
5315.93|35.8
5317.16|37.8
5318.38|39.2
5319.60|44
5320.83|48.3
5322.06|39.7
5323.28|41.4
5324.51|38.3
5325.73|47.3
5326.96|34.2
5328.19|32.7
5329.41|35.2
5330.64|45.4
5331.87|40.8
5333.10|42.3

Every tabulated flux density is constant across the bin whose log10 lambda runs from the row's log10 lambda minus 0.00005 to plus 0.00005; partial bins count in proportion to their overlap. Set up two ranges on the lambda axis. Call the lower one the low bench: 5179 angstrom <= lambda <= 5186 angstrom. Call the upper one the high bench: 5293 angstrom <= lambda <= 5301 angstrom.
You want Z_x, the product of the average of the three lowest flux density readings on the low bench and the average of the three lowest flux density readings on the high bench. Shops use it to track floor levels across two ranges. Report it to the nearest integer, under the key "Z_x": 1287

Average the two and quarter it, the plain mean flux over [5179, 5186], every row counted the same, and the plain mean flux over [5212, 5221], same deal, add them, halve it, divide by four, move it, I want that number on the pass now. 9.6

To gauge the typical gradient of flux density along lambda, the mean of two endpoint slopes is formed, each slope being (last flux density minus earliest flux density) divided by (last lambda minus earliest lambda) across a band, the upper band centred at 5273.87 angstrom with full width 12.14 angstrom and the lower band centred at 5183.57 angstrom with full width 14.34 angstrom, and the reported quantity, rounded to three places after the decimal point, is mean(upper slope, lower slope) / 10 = 0.033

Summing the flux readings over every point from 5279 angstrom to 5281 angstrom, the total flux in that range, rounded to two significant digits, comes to 90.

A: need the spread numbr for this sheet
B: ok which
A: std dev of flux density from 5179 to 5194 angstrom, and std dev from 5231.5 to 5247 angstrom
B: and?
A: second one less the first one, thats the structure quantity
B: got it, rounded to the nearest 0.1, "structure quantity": 1.0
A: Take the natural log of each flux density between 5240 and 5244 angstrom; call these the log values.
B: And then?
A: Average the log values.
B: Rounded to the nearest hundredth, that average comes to 3.83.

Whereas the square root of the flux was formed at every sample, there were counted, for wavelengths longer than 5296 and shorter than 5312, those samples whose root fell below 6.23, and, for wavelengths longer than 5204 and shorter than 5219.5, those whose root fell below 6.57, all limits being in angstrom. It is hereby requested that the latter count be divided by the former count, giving 6.0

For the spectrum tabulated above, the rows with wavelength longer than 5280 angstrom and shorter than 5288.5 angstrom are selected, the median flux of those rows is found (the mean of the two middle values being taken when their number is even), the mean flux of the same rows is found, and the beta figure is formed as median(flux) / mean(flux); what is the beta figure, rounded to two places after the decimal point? 1.01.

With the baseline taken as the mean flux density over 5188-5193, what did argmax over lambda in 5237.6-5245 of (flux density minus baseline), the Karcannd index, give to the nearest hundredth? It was 5242.99 angstrom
